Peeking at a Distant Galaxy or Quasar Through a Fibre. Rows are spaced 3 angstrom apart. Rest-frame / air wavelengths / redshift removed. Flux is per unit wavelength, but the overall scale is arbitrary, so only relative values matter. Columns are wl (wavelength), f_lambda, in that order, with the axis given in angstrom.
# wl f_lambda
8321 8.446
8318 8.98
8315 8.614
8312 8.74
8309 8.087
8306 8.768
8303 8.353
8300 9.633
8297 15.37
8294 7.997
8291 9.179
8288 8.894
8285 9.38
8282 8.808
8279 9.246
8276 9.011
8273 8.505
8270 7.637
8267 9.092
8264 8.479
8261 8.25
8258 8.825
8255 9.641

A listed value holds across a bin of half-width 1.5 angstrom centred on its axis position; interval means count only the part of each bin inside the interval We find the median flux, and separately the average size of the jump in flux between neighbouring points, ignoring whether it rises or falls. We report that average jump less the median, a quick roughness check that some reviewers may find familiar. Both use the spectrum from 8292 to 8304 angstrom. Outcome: -4.2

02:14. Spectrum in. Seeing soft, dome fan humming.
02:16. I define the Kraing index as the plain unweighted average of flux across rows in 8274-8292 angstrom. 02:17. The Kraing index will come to 9.1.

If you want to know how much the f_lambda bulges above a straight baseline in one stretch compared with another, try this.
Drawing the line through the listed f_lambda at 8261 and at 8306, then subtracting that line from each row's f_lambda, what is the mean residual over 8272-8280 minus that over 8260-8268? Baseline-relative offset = 0.2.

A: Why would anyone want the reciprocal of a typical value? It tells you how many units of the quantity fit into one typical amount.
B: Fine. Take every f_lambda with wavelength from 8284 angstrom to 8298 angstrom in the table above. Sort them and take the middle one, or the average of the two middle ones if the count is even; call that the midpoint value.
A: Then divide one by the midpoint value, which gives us 0.109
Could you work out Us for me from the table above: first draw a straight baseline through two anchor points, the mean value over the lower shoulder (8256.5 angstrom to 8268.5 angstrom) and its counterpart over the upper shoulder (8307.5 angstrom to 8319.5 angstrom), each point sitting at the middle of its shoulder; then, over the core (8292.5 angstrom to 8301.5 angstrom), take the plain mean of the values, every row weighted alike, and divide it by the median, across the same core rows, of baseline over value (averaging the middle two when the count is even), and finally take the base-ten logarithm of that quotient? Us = 1.09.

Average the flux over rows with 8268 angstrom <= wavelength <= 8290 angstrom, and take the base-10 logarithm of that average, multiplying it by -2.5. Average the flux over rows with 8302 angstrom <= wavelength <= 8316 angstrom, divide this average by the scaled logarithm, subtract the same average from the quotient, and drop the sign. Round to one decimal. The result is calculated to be 12.1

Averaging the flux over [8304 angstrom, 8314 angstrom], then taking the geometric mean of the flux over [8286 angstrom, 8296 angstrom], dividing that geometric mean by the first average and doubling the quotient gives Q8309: 2.03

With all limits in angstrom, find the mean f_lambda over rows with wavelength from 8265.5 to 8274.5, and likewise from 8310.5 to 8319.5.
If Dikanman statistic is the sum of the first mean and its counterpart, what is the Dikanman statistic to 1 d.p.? 17.2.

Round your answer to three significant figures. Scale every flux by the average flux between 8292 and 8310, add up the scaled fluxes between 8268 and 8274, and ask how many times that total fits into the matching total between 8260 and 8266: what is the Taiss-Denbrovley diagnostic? 1.04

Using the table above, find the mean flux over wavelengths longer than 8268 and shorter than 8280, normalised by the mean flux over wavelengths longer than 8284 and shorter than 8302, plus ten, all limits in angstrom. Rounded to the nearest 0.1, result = 10.9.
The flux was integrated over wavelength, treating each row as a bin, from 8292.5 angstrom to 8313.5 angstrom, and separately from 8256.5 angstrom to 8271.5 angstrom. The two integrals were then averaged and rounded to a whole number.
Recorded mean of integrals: 164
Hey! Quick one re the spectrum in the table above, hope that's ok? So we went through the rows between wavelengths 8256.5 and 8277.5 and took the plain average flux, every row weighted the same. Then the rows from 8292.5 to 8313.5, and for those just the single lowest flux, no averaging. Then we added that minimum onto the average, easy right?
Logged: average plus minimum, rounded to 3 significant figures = 16.5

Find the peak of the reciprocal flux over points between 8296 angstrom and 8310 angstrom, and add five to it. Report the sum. 5.12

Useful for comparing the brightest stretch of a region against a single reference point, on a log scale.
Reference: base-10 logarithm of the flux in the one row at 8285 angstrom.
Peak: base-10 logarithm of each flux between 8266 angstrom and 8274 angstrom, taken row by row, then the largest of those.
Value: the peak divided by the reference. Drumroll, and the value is 0.99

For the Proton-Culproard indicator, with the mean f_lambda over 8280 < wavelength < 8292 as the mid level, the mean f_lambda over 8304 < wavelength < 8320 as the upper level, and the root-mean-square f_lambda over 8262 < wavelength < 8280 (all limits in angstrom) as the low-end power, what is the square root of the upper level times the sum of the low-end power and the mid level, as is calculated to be 12.4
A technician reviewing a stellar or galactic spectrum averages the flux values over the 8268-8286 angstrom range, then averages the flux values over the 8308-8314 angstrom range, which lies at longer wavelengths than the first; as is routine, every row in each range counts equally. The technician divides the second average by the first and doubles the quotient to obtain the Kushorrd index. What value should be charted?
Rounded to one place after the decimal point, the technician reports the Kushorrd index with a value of 1.9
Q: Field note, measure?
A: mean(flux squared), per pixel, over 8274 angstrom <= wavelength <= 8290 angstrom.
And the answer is 82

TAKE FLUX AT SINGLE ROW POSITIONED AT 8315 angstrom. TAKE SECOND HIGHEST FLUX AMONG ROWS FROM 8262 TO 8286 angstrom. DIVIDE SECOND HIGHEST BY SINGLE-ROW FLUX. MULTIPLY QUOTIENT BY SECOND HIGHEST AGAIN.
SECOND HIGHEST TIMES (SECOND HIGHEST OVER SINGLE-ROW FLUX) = 9.9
